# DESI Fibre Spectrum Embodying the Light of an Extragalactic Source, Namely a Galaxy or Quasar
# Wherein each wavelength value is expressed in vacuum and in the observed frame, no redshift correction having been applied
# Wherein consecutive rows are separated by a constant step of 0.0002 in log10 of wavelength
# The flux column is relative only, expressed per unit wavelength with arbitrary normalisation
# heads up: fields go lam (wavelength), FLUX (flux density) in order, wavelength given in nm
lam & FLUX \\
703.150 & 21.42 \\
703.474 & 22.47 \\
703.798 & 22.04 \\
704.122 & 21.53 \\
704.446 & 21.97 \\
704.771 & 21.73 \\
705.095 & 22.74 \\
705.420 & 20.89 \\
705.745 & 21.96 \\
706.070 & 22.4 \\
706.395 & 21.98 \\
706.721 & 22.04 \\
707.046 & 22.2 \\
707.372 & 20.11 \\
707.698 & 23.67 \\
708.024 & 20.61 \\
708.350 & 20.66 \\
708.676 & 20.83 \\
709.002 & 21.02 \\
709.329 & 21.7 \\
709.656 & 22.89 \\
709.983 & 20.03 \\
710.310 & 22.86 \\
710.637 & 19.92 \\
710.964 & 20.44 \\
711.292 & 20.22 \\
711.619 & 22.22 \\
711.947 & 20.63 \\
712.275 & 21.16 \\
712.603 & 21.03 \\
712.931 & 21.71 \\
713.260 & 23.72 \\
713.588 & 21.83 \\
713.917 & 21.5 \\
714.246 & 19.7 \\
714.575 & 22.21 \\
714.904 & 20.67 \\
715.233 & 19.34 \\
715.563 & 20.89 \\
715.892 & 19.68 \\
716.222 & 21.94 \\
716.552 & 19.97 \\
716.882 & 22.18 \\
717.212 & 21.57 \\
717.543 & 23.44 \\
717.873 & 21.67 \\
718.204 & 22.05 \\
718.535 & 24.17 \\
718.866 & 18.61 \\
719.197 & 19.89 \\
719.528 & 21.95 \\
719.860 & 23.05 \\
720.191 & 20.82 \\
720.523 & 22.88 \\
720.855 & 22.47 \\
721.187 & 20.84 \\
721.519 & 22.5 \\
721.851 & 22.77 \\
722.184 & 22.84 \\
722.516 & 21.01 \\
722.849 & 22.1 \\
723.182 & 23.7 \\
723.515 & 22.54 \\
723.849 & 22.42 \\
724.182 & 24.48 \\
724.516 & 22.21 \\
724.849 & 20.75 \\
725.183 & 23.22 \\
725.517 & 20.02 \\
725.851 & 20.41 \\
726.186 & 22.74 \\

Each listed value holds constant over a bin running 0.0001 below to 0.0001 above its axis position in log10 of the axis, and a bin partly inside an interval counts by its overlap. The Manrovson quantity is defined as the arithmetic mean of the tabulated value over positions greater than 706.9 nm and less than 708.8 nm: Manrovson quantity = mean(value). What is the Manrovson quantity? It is 21.3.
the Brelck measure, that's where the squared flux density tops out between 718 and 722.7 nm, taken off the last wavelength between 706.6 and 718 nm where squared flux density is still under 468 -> -1.32 nm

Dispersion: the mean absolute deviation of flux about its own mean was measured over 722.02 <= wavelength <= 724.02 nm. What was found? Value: 0.59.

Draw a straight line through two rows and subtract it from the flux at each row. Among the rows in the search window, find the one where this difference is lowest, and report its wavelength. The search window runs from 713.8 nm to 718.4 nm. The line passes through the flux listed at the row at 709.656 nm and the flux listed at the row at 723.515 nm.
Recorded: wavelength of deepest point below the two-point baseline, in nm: 715.233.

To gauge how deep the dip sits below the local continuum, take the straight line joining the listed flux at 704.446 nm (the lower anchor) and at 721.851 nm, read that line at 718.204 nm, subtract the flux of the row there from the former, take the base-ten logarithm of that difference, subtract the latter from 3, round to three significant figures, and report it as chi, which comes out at 3.26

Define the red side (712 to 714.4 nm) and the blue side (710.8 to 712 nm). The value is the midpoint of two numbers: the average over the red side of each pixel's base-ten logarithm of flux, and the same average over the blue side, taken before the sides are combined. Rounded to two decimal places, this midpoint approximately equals 1.33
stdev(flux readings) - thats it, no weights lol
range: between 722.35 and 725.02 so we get 1.2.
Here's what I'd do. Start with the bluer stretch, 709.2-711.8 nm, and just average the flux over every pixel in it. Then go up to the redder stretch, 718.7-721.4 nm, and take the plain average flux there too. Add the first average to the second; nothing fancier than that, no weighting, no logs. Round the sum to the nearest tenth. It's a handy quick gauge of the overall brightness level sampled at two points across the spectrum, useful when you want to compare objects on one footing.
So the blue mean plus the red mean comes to 42.6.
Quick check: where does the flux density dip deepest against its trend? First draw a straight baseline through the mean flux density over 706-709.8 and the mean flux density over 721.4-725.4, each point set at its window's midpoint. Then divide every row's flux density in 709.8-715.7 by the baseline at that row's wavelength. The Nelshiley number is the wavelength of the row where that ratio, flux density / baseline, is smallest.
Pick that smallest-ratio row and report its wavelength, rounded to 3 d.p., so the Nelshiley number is 715.233 nm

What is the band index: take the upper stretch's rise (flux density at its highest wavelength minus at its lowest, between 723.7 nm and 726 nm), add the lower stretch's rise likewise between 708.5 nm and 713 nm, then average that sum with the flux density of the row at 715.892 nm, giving 9.3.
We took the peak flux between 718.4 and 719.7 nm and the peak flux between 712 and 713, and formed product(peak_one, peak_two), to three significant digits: 525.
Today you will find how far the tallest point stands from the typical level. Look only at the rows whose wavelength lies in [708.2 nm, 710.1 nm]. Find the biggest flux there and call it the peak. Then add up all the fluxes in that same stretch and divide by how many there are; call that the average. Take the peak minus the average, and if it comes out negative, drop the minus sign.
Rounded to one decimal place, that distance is 1.7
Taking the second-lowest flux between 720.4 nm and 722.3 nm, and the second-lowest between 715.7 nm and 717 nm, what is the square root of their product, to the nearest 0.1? 21.2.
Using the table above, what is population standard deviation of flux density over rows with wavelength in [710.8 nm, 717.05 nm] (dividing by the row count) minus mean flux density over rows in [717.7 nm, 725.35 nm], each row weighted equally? -21.0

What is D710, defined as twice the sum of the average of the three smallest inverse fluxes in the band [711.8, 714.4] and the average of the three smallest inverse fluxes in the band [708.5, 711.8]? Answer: 0.178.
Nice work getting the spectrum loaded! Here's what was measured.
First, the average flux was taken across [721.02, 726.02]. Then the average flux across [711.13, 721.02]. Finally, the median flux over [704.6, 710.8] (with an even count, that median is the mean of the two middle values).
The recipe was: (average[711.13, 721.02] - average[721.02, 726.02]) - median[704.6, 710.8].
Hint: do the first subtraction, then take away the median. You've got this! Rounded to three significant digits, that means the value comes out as -22.4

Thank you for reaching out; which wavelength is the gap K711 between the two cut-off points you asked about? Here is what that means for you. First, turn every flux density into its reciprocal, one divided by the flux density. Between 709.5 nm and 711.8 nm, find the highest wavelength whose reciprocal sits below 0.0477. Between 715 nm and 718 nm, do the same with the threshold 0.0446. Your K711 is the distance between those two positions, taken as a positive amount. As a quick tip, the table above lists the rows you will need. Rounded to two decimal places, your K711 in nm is 5.92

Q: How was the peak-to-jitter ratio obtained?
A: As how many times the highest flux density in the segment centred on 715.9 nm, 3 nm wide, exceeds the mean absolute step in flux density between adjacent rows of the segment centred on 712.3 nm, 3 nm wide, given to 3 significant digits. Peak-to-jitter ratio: 19.6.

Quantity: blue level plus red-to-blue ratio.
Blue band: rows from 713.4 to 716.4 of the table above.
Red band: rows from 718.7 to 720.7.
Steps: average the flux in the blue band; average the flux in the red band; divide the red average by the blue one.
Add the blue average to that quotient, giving 21.9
